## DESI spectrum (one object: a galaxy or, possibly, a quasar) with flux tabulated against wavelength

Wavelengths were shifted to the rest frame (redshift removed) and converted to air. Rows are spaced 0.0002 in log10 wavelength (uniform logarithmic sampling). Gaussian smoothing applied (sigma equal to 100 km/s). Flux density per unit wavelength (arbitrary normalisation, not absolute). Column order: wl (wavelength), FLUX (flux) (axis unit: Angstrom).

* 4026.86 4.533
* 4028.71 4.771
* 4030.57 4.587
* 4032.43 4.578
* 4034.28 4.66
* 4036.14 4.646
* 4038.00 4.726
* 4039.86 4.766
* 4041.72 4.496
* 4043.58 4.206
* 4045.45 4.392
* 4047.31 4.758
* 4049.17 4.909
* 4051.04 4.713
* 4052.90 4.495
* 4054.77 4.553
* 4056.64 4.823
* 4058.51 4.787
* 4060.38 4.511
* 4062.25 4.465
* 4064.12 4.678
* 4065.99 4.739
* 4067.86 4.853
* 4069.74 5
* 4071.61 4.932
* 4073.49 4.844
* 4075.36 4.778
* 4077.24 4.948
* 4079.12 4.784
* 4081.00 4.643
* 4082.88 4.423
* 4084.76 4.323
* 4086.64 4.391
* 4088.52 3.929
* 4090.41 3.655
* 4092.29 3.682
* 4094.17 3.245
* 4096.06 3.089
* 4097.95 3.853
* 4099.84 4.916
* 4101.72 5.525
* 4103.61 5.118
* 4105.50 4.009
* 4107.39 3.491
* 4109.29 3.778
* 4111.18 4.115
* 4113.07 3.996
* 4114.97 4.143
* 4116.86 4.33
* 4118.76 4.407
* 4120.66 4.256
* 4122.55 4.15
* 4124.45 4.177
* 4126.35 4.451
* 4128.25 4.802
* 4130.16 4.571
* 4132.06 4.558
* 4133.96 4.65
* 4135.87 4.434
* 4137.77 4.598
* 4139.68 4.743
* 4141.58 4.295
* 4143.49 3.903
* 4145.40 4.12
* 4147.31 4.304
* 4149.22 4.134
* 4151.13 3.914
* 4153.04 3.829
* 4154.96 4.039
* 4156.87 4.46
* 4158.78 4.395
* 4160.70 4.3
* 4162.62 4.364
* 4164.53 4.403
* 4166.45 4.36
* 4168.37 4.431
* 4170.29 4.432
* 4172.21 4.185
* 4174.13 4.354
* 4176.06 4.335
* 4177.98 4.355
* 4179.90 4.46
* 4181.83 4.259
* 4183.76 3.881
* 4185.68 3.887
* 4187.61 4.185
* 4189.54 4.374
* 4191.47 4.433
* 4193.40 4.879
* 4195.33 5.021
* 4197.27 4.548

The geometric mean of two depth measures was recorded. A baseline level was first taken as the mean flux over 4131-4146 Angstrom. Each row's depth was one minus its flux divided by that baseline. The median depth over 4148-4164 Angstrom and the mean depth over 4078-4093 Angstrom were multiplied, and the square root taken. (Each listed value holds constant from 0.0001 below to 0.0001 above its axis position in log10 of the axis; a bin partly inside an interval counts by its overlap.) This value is 0.043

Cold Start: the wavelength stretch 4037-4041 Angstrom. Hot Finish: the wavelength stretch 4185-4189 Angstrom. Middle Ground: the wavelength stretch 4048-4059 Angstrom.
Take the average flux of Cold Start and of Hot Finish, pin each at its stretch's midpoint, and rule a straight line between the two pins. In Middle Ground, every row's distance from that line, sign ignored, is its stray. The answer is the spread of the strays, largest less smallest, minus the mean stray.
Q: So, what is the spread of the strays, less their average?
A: 0.05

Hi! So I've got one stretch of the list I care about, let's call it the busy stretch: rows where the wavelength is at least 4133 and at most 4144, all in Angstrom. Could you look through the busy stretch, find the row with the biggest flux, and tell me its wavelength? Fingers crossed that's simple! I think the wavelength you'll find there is 4139.68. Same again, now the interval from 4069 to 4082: 4069.74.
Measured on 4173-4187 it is 4179.90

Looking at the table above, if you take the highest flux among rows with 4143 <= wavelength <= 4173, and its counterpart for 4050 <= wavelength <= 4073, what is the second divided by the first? 1.12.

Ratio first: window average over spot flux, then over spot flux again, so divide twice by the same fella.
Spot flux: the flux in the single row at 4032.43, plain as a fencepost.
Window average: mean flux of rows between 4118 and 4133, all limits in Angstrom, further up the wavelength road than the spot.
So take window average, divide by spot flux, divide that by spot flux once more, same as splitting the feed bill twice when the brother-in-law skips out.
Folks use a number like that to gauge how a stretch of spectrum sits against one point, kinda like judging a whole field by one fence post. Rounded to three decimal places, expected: 0.211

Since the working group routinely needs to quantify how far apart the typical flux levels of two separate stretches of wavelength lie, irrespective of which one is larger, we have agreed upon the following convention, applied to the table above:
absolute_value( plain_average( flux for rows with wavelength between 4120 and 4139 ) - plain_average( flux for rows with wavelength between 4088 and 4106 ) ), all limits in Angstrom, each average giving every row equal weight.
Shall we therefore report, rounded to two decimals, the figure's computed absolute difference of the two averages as 0.36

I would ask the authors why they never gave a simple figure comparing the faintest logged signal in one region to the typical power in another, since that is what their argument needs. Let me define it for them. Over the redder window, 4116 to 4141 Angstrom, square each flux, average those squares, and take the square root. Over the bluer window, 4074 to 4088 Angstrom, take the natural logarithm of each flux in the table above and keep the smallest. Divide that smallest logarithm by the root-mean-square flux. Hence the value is 0.327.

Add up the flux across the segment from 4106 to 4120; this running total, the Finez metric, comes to 28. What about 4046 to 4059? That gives 33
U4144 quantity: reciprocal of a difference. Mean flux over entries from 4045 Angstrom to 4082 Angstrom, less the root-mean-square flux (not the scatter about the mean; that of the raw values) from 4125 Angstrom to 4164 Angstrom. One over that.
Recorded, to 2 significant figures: 2.6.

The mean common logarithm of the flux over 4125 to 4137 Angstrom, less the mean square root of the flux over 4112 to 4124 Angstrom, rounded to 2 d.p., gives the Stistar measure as -1.39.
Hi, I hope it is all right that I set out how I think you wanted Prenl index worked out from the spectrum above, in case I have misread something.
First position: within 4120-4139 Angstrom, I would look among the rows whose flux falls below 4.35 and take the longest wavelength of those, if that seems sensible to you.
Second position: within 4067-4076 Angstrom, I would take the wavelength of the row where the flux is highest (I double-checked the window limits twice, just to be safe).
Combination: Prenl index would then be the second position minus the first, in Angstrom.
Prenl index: -54.7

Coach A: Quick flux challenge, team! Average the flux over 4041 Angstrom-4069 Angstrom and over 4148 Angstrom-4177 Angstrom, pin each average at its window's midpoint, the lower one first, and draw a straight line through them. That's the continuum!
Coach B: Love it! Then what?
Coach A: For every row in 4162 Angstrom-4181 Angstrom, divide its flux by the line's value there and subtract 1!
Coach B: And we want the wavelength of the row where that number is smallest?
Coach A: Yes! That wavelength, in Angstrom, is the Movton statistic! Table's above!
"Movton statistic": 4172.21 Angstrom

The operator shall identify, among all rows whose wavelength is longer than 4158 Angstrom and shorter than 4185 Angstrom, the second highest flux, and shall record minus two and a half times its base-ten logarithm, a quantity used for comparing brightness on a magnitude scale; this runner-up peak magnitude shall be -1.62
